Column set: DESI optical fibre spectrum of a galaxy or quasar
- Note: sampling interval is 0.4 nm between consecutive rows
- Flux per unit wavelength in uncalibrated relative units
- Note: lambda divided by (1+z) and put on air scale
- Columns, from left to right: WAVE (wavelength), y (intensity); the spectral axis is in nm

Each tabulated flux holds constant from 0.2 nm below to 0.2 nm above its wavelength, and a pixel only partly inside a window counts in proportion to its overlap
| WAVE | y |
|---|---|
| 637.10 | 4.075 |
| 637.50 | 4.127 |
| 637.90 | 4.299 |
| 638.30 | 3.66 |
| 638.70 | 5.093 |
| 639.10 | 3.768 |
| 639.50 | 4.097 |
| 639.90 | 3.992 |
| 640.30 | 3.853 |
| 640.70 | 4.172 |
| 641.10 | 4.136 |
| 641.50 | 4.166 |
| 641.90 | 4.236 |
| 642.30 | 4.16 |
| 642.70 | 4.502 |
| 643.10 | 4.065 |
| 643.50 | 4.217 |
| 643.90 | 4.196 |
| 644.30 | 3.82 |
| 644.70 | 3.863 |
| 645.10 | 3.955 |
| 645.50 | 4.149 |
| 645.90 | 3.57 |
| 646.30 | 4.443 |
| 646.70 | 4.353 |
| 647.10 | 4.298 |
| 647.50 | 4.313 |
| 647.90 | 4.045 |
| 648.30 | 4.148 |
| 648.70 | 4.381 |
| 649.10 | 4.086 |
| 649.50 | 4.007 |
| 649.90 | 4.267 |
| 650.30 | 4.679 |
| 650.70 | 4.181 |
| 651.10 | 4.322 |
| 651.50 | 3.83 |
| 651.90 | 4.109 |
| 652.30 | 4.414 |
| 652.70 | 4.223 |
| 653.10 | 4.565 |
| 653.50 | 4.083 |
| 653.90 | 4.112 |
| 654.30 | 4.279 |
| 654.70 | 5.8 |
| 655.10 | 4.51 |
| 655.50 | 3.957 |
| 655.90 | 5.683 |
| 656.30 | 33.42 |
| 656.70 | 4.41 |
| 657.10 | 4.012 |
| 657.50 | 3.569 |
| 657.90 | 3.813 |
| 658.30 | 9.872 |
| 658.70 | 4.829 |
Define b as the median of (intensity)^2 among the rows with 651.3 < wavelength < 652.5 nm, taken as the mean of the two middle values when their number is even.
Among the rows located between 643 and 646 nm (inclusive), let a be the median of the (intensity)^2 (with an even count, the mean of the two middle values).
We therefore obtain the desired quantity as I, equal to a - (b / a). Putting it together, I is 15.0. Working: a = 16.1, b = 16.9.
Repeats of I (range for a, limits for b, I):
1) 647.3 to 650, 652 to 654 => 16.2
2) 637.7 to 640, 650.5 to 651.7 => 15.3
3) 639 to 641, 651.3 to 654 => 14.9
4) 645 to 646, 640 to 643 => 14.5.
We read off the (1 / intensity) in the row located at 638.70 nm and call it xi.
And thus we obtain 0.196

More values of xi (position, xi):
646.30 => 0.225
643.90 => 0.238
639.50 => 0.244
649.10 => 0.245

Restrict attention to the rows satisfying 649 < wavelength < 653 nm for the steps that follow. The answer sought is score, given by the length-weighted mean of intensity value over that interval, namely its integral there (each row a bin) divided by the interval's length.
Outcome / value 4.22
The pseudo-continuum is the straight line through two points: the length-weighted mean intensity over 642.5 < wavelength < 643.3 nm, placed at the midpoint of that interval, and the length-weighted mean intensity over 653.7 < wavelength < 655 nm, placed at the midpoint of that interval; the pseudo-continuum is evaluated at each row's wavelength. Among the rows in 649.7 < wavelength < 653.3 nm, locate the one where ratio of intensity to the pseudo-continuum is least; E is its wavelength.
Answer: 651.50 nm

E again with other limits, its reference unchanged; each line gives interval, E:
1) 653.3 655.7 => 655.50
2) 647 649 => 647.90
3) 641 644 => 643.10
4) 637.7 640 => 638.30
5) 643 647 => 645.90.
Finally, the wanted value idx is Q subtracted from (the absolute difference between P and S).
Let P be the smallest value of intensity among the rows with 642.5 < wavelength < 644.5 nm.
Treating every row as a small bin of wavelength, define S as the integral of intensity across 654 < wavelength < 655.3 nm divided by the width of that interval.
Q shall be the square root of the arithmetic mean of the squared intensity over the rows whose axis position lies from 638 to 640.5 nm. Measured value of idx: -3.1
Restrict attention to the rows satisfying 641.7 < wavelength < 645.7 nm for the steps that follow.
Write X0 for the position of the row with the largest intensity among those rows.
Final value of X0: 642.70 nm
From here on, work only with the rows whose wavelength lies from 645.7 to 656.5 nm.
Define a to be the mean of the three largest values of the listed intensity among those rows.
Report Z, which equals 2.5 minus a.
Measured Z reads -12.5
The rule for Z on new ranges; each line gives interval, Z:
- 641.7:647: -1.9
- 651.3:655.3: -2.5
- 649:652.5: -2.0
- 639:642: -1.7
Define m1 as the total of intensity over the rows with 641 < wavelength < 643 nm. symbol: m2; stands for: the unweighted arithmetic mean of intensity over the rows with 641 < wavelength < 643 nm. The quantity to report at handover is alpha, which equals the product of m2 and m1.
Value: 90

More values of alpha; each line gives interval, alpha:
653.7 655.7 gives 103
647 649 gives 90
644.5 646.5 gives 80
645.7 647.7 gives 88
